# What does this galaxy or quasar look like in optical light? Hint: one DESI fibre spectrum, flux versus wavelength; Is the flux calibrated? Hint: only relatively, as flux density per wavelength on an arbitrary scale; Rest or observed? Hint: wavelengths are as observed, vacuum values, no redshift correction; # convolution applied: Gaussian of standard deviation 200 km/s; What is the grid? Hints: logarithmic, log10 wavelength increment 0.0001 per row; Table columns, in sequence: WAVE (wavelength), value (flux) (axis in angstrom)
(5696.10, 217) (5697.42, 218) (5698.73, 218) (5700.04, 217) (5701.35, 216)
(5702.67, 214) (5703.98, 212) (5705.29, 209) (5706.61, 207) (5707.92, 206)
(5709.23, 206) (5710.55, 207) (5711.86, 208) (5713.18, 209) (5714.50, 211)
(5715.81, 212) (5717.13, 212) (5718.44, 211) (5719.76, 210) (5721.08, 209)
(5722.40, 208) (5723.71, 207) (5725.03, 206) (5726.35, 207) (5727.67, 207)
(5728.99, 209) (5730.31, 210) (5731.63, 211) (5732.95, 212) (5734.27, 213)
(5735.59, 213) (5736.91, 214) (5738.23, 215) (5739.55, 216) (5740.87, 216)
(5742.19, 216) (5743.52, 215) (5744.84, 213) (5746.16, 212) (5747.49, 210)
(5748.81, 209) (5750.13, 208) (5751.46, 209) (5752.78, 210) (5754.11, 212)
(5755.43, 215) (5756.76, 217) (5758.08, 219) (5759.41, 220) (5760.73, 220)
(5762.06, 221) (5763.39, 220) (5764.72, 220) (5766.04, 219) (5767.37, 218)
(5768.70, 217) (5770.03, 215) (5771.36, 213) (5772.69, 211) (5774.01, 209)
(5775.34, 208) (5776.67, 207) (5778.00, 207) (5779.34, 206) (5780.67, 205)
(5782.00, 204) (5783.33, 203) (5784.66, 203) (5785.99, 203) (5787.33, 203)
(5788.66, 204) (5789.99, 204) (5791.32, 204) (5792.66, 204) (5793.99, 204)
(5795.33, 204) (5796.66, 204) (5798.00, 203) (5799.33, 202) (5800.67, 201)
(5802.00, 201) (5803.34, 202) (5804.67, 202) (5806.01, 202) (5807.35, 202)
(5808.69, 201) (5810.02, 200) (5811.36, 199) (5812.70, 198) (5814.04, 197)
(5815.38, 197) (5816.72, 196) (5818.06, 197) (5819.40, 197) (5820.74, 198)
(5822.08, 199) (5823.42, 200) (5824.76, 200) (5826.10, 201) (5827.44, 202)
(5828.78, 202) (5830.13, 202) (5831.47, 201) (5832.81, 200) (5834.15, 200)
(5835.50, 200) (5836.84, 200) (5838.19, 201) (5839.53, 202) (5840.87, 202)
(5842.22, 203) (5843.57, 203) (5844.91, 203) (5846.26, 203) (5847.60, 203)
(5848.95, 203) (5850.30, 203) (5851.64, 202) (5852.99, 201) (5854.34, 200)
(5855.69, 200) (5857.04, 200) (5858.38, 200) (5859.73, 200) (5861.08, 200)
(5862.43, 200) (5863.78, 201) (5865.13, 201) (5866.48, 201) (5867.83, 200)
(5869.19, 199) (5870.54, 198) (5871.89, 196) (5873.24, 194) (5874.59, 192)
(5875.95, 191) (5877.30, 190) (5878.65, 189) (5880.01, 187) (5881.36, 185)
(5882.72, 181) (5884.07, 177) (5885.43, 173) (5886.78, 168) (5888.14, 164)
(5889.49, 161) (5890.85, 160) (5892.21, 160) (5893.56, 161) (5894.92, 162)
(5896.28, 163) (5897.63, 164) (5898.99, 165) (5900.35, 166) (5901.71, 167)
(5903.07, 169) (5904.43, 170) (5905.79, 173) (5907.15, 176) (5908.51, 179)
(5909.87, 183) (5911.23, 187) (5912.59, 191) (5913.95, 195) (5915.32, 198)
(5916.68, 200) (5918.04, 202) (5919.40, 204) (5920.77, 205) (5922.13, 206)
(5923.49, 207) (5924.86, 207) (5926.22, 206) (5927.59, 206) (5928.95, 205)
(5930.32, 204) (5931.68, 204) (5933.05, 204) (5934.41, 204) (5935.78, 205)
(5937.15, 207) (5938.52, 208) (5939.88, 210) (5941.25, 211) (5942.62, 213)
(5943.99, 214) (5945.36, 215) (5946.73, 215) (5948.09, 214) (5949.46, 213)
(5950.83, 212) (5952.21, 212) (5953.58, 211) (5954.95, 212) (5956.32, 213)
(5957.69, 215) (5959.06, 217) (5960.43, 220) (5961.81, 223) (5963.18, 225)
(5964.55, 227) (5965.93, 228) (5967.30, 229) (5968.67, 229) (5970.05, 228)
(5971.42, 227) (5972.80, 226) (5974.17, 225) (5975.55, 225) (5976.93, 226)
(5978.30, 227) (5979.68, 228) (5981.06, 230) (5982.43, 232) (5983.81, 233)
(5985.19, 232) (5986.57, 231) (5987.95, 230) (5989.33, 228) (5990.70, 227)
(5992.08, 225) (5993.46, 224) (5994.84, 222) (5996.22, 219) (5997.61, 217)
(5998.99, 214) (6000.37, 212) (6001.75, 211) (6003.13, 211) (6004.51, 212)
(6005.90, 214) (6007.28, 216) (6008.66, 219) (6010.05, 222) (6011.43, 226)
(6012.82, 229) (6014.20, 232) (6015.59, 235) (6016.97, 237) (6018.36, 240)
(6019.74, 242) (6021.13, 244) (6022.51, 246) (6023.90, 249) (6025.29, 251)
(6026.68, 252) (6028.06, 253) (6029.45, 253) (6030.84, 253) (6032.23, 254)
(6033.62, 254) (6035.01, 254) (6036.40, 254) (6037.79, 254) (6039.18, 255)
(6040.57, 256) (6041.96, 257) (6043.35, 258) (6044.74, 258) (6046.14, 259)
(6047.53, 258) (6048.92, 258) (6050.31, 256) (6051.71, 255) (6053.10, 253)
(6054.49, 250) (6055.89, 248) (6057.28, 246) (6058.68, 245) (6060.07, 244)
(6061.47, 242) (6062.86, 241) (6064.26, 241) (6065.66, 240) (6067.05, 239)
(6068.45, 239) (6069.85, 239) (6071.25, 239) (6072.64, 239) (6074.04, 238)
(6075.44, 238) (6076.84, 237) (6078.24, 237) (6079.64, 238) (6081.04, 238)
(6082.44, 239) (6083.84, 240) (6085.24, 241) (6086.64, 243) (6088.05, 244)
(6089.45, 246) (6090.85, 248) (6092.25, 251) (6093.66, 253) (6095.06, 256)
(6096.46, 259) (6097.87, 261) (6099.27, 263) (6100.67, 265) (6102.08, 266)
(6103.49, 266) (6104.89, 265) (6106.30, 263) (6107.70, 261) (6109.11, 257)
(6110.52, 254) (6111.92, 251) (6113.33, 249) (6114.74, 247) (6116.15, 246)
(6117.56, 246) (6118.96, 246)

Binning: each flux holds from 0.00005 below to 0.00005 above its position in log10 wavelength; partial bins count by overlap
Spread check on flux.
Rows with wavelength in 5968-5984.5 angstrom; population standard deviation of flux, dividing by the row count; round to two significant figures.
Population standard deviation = 2.5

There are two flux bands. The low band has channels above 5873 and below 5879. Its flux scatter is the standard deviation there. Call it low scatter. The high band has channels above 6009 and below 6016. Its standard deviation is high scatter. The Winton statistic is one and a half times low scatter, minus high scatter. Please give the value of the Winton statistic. -2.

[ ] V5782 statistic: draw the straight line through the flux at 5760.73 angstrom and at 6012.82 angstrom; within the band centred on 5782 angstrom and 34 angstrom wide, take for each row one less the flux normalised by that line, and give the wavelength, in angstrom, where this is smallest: 5766.04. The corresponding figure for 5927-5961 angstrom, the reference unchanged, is 5960.43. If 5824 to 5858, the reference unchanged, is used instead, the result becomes 5842.22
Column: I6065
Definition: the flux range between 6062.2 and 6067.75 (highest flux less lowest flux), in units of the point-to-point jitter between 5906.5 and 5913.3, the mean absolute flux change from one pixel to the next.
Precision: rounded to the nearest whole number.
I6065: 1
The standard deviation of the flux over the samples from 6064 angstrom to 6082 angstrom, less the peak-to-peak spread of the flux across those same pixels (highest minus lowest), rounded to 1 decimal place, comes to -2.9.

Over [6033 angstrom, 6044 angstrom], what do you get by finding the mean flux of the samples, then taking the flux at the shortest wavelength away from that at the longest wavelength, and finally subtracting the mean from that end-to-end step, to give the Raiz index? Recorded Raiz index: -251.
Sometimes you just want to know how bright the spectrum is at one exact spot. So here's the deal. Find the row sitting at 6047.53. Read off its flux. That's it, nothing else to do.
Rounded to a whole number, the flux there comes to 258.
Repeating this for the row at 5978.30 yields 227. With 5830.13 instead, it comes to 202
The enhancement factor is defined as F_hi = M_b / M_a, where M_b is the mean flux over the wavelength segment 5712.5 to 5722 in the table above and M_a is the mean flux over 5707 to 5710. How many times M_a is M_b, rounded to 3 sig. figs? 1.02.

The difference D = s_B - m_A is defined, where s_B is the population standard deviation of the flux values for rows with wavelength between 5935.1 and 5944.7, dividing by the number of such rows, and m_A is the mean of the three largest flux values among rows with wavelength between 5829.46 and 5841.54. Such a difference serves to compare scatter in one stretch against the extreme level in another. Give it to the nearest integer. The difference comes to -199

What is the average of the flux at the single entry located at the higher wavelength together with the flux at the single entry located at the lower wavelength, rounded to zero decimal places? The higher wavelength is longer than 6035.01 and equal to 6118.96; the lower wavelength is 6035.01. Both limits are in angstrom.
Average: 250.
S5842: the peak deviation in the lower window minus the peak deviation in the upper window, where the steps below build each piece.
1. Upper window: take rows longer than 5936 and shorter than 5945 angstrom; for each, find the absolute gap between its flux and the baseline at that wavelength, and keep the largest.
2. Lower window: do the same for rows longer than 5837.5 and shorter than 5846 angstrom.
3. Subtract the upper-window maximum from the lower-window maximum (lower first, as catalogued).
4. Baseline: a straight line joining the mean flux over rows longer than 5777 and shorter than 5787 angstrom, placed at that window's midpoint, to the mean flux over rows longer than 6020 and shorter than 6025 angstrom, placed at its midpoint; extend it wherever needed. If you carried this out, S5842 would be -11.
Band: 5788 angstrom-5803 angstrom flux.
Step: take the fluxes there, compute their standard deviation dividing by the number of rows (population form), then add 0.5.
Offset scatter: 1.7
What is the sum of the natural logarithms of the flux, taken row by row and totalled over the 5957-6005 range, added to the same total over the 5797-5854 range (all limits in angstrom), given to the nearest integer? 412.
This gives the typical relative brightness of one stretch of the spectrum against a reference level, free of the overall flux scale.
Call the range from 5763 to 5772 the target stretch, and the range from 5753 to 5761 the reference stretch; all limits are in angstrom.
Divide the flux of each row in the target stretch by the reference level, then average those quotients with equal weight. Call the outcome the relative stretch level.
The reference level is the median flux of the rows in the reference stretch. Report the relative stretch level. 1.00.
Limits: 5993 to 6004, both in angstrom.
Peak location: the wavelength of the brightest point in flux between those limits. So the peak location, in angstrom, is 5993.46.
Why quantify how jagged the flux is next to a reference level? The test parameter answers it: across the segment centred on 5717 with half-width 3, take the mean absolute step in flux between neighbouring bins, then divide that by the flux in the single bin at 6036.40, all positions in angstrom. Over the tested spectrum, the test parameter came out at 0.0030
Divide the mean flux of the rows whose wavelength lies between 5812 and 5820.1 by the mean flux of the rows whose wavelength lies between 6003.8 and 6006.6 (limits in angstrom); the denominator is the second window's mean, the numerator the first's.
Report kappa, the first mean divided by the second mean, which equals 0.92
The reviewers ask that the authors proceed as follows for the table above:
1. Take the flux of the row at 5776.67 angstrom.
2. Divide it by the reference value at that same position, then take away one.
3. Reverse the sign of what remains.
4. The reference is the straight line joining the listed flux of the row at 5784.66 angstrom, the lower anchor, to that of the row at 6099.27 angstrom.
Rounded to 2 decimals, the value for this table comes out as -0.03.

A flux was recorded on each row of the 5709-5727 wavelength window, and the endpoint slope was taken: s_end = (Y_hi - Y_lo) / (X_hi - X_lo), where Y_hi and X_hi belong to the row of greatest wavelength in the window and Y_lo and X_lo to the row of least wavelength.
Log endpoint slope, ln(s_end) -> -2.8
